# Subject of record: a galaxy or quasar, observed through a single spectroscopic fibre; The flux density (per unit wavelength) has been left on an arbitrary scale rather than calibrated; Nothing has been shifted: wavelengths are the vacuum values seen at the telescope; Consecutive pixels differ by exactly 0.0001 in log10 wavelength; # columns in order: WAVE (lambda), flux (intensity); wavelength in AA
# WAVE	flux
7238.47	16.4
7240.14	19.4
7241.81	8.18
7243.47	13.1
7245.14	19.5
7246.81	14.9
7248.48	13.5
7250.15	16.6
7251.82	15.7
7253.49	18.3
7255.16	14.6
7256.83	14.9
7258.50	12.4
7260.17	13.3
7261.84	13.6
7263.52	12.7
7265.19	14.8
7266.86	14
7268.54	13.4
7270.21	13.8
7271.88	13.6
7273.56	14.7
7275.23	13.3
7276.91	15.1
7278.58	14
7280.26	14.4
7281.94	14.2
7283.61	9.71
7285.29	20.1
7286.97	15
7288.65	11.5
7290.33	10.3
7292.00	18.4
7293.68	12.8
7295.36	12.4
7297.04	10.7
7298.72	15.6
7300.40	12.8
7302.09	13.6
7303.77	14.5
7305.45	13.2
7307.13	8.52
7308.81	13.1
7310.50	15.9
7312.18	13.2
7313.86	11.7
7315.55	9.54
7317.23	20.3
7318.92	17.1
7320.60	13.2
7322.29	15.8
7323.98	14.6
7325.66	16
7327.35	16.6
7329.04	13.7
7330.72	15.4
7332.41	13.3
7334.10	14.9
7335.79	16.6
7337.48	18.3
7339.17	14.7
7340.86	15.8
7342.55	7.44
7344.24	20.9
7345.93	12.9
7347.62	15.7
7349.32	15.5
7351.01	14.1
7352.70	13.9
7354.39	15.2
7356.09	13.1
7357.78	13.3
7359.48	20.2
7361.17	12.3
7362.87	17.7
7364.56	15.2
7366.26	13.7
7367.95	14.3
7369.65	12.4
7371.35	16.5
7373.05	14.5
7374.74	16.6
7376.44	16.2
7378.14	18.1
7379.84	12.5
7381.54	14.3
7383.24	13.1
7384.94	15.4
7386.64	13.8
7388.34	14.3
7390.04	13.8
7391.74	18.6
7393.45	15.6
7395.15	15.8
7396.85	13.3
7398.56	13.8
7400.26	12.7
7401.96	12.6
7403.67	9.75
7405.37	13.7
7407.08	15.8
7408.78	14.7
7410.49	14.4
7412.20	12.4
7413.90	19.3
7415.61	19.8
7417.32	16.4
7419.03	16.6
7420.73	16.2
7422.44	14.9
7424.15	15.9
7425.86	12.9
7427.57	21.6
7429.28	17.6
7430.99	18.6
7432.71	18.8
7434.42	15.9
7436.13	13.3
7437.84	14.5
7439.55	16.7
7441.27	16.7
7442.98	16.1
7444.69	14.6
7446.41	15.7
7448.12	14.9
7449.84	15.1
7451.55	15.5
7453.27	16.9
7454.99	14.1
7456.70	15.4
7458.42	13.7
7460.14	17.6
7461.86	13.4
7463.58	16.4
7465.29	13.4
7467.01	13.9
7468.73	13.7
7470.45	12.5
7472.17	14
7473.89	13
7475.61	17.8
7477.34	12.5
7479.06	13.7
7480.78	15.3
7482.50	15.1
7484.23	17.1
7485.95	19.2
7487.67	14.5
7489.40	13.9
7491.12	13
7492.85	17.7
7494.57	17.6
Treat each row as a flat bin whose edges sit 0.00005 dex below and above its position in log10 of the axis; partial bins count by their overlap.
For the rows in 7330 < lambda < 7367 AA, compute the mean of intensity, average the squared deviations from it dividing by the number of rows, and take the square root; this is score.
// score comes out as 2.75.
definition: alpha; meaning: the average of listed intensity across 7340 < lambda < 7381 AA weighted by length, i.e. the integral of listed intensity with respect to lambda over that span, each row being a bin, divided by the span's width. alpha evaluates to 14.9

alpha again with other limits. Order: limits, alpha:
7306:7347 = 14.6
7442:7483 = 14.8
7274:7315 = 13.5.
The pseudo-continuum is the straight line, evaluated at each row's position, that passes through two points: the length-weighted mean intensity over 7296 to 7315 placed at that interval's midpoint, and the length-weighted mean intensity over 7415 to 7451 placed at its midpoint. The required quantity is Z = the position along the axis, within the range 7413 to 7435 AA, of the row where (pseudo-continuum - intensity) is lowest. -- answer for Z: 7427.57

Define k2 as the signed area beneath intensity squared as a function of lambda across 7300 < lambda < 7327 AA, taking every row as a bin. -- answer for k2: 5504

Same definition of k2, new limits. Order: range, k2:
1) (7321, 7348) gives 6379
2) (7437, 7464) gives 6474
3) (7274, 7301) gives 5331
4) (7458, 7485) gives 5814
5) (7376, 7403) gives 5816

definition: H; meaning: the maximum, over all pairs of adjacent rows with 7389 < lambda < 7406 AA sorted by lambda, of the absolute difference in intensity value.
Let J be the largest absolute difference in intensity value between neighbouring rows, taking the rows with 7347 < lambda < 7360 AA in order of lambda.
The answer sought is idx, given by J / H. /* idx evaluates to 1.4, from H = 4.8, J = 6.9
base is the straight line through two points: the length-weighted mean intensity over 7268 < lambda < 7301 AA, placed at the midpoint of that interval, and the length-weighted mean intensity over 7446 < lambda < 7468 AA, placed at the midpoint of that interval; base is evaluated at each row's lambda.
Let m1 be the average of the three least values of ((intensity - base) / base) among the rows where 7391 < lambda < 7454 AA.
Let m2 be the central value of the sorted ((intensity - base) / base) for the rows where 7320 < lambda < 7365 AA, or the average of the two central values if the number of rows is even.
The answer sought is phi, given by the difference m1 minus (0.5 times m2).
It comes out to -0.24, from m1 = -0.21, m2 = 0.06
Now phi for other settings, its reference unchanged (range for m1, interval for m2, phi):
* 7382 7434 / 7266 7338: -0.22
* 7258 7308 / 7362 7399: -0.31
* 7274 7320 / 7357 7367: -0.34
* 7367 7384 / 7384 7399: -0.12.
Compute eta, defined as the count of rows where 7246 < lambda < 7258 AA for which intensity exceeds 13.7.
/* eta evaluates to 6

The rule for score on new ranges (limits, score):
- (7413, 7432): 2.34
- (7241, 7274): 2.24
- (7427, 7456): 1.98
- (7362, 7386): 1.75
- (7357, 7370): 2.58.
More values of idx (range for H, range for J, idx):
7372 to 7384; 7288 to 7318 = 1.9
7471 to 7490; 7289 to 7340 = 2.0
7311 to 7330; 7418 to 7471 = 0.8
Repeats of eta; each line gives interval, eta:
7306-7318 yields 2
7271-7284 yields 5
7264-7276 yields 4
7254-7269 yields 4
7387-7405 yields 6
